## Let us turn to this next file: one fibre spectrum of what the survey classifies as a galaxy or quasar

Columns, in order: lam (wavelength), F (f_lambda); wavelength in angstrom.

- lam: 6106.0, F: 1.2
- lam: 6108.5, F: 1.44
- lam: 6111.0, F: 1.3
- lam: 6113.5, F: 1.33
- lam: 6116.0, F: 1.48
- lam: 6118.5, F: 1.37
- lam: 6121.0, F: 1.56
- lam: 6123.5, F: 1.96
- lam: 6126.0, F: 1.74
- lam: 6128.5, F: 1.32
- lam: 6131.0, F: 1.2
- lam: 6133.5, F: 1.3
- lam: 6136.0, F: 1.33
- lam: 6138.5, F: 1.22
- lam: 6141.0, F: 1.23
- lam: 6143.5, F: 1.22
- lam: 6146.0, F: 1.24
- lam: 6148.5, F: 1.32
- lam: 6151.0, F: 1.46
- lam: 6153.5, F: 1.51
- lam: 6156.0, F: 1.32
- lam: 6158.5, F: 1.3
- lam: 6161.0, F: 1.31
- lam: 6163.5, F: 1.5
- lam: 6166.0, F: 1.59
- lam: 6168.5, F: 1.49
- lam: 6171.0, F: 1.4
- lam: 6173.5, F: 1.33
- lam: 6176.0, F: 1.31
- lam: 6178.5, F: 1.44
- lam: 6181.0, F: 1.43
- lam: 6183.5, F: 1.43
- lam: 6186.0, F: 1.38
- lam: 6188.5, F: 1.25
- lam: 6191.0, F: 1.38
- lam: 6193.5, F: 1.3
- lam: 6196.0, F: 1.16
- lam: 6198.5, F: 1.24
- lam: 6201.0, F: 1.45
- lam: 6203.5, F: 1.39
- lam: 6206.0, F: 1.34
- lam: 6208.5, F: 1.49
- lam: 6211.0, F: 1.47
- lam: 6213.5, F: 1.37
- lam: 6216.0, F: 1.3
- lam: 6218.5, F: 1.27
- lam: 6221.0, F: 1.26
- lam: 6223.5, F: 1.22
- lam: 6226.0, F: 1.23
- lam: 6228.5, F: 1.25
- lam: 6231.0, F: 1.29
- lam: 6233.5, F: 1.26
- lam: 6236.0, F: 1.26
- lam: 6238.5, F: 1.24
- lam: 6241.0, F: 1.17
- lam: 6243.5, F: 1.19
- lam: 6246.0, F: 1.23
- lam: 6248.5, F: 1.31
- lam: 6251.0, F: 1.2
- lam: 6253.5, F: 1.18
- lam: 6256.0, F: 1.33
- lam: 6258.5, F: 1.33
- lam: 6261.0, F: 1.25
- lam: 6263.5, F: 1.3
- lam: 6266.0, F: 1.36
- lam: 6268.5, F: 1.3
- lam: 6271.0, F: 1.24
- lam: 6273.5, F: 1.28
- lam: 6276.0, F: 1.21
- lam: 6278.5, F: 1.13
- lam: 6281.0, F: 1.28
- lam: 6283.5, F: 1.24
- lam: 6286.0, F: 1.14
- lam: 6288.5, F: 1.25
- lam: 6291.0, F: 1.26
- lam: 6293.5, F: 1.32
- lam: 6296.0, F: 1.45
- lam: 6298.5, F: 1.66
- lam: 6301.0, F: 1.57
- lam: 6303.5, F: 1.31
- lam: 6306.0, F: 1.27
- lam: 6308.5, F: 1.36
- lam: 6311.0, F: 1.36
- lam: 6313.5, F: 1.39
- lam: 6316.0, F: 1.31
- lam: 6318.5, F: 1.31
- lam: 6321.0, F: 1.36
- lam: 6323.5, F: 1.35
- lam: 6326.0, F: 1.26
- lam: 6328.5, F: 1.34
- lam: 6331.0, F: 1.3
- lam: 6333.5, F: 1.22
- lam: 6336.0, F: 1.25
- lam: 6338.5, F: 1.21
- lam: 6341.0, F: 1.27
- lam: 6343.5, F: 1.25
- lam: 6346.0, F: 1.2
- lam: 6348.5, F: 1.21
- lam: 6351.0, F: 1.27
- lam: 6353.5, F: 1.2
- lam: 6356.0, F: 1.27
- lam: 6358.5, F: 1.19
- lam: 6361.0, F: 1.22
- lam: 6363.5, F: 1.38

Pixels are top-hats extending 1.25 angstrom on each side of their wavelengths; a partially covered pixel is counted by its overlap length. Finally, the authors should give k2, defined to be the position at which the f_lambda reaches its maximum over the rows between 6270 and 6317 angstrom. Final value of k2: 6298.5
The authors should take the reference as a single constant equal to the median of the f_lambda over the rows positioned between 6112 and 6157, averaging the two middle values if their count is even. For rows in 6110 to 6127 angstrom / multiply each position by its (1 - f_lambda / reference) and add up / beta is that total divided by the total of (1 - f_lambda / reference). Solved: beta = 6123.0 angstrom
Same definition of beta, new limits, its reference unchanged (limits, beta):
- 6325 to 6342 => 6335.1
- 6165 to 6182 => 6171.2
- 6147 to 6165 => 6156.2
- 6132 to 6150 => 6141.7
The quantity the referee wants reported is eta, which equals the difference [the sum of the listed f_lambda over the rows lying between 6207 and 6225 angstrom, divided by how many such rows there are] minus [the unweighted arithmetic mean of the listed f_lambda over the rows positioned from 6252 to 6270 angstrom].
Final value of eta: 0.05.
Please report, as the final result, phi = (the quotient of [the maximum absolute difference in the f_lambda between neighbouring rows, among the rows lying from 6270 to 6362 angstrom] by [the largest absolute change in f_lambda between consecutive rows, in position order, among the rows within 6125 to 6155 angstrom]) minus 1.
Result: -0.38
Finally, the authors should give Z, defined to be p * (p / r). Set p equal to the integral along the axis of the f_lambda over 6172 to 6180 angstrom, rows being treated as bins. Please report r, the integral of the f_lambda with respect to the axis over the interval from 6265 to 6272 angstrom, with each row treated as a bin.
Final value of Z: 13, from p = 10.9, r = 9.1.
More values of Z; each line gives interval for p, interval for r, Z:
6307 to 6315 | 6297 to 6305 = 10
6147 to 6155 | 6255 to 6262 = 14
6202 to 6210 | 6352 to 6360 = 13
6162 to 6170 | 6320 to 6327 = 16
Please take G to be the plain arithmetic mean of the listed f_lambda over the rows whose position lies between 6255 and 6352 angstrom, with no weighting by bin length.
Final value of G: 1.30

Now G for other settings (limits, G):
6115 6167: 1.40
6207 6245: 1.28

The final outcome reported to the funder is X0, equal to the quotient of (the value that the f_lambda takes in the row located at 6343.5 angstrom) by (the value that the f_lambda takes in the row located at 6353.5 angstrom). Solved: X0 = 1.04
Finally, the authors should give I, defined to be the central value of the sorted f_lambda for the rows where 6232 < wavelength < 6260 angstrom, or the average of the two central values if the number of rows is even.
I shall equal 1.24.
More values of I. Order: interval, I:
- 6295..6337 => 1.34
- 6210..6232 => 1.27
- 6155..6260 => 1.31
